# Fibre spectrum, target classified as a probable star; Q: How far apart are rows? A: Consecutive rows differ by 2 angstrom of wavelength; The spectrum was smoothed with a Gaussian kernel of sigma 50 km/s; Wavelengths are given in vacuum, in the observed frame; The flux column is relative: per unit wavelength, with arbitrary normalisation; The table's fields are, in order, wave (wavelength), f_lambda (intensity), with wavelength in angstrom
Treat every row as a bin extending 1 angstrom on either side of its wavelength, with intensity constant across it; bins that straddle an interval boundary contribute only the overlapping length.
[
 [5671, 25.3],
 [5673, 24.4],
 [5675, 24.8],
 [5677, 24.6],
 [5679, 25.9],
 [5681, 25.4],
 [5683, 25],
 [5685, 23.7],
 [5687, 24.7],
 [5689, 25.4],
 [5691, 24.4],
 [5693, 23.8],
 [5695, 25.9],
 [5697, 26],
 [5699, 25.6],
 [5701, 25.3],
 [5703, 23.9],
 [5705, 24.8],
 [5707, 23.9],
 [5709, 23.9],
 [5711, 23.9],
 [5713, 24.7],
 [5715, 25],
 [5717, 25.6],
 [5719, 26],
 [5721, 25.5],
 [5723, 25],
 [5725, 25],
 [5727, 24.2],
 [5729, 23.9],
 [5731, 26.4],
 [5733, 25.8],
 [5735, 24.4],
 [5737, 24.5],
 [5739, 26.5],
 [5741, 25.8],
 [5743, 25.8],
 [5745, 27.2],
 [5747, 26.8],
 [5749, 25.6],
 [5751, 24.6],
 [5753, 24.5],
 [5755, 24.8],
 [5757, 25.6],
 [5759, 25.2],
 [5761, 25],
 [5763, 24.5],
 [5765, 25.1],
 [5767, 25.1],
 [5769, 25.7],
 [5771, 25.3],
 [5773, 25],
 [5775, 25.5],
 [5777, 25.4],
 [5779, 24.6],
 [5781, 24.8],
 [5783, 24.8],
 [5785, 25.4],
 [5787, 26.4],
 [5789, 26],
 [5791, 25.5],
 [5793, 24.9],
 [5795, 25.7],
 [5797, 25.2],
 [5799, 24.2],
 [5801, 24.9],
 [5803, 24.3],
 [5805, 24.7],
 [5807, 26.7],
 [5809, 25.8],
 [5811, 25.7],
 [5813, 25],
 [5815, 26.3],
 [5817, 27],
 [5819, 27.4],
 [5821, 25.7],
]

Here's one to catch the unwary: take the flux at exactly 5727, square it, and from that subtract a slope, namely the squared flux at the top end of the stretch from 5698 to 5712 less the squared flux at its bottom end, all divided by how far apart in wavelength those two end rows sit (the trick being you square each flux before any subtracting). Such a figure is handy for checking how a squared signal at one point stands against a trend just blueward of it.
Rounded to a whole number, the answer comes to 593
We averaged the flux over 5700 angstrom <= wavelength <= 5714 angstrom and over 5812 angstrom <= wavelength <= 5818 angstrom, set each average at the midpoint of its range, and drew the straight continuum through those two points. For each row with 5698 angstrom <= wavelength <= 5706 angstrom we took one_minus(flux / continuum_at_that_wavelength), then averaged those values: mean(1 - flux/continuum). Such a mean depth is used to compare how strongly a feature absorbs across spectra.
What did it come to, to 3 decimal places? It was -0.026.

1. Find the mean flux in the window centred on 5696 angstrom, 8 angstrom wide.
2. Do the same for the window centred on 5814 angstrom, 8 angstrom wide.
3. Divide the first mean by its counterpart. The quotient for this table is 0.97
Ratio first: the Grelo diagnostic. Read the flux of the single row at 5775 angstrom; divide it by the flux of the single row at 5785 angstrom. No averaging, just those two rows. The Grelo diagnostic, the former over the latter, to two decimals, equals 1.00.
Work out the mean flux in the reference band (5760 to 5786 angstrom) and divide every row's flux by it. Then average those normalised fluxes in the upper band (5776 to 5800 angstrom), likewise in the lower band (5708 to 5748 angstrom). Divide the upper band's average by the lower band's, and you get 1.00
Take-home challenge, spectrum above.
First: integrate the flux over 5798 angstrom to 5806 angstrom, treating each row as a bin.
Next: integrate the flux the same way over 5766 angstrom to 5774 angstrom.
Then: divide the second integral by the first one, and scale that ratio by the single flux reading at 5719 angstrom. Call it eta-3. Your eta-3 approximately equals 26.8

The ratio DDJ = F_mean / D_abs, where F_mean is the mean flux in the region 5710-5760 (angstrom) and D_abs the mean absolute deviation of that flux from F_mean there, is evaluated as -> 35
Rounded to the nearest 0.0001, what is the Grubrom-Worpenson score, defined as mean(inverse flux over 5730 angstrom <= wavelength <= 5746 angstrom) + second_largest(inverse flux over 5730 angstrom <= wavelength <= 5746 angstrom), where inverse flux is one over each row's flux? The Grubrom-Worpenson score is 0.0796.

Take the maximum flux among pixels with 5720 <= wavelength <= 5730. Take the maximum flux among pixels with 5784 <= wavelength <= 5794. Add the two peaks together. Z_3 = 51.9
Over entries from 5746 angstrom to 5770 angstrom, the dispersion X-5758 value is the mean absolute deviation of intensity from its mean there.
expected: 0.48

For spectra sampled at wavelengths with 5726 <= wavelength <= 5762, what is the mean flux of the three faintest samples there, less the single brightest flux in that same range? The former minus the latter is -3.0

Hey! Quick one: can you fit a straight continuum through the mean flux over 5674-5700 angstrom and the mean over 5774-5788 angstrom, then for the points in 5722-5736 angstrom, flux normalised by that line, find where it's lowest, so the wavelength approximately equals 5729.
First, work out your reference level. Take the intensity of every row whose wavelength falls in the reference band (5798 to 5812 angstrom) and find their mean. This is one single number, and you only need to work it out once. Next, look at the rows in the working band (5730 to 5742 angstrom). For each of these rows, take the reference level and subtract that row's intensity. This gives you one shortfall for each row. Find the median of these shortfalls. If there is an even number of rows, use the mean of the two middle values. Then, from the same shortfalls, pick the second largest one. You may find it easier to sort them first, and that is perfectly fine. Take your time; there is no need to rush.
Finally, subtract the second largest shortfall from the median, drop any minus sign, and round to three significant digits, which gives 1.30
